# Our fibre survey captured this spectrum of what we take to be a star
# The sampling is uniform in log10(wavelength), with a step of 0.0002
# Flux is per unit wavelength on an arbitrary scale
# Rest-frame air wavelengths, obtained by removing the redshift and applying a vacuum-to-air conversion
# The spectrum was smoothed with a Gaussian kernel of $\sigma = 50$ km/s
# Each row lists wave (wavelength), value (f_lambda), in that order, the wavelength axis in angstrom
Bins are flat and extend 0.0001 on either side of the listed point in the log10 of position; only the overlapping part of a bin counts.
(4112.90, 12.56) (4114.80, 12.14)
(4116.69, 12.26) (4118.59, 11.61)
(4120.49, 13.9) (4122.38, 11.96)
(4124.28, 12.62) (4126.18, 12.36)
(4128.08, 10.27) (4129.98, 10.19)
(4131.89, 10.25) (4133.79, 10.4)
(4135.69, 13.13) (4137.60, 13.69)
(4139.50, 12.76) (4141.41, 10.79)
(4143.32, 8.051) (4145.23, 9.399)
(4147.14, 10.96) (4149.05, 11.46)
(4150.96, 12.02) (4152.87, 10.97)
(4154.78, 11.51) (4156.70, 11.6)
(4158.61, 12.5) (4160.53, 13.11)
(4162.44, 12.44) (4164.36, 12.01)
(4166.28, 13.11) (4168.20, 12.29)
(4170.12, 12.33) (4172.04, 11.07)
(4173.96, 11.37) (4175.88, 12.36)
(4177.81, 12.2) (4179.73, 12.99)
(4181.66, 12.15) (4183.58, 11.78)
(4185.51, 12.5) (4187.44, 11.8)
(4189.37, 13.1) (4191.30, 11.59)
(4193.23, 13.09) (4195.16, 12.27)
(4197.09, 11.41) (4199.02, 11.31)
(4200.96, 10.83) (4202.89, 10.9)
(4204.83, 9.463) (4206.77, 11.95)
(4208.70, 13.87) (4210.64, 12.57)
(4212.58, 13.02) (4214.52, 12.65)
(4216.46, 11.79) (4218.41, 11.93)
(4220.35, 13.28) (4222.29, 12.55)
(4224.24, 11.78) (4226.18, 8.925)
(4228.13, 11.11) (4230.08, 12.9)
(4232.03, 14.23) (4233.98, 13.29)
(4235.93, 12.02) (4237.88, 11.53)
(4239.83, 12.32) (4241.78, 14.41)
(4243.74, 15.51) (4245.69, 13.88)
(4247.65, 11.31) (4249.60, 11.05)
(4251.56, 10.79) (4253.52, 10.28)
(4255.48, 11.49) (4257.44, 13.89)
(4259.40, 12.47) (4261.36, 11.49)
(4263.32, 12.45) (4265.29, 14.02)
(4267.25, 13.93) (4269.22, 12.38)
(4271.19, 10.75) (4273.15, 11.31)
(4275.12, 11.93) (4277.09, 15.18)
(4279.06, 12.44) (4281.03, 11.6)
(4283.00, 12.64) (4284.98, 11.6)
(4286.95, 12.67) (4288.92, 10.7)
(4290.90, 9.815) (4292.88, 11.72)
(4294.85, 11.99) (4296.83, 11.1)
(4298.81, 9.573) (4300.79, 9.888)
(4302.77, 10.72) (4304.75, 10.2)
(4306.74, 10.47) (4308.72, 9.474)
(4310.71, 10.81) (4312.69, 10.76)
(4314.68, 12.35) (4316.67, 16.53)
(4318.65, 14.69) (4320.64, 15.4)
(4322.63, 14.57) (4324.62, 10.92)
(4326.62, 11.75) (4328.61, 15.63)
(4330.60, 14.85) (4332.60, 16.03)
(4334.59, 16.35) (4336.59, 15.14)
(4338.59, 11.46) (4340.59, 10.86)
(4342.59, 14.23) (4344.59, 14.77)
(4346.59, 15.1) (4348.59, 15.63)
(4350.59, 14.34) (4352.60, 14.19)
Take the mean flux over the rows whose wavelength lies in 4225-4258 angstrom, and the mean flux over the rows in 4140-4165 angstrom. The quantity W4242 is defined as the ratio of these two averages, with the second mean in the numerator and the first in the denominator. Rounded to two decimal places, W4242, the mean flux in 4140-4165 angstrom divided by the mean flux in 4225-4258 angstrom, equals 0.92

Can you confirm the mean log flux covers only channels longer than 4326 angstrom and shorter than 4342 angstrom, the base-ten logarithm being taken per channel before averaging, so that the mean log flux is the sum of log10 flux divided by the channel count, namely 1.14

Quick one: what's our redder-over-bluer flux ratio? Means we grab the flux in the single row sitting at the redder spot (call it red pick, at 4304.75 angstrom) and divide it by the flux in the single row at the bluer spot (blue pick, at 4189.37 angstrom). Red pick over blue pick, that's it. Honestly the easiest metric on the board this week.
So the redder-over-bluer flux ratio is 0.78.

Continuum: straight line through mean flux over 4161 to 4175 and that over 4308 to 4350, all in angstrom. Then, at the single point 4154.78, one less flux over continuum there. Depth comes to 0.04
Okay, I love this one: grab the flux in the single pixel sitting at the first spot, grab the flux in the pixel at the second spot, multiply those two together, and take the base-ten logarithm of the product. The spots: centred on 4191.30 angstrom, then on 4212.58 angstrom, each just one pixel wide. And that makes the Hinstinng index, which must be 2.18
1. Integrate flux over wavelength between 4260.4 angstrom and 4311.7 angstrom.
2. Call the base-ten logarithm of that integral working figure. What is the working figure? 2.77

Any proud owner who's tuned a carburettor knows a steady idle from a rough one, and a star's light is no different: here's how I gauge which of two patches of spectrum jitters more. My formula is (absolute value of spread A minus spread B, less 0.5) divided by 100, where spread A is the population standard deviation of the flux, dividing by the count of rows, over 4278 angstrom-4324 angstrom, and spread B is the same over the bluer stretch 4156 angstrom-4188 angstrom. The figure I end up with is 0.008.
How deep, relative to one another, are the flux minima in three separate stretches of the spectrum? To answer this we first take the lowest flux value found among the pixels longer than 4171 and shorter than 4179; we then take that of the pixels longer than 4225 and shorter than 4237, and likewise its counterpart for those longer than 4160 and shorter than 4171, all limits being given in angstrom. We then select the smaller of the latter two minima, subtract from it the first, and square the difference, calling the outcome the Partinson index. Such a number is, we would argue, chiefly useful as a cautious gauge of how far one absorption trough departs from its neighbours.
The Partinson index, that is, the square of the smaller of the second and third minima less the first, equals 4.6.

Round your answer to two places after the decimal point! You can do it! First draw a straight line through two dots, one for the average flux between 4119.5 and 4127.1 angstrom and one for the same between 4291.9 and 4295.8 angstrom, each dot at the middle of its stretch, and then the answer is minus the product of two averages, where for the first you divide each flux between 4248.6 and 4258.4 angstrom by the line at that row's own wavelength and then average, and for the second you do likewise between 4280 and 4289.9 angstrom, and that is -0.95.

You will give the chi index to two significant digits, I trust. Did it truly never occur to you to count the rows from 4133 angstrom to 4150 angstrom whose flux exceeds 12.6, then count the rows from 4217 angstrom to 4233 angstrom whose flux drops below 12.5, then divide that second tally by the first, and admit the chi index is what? 1.3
